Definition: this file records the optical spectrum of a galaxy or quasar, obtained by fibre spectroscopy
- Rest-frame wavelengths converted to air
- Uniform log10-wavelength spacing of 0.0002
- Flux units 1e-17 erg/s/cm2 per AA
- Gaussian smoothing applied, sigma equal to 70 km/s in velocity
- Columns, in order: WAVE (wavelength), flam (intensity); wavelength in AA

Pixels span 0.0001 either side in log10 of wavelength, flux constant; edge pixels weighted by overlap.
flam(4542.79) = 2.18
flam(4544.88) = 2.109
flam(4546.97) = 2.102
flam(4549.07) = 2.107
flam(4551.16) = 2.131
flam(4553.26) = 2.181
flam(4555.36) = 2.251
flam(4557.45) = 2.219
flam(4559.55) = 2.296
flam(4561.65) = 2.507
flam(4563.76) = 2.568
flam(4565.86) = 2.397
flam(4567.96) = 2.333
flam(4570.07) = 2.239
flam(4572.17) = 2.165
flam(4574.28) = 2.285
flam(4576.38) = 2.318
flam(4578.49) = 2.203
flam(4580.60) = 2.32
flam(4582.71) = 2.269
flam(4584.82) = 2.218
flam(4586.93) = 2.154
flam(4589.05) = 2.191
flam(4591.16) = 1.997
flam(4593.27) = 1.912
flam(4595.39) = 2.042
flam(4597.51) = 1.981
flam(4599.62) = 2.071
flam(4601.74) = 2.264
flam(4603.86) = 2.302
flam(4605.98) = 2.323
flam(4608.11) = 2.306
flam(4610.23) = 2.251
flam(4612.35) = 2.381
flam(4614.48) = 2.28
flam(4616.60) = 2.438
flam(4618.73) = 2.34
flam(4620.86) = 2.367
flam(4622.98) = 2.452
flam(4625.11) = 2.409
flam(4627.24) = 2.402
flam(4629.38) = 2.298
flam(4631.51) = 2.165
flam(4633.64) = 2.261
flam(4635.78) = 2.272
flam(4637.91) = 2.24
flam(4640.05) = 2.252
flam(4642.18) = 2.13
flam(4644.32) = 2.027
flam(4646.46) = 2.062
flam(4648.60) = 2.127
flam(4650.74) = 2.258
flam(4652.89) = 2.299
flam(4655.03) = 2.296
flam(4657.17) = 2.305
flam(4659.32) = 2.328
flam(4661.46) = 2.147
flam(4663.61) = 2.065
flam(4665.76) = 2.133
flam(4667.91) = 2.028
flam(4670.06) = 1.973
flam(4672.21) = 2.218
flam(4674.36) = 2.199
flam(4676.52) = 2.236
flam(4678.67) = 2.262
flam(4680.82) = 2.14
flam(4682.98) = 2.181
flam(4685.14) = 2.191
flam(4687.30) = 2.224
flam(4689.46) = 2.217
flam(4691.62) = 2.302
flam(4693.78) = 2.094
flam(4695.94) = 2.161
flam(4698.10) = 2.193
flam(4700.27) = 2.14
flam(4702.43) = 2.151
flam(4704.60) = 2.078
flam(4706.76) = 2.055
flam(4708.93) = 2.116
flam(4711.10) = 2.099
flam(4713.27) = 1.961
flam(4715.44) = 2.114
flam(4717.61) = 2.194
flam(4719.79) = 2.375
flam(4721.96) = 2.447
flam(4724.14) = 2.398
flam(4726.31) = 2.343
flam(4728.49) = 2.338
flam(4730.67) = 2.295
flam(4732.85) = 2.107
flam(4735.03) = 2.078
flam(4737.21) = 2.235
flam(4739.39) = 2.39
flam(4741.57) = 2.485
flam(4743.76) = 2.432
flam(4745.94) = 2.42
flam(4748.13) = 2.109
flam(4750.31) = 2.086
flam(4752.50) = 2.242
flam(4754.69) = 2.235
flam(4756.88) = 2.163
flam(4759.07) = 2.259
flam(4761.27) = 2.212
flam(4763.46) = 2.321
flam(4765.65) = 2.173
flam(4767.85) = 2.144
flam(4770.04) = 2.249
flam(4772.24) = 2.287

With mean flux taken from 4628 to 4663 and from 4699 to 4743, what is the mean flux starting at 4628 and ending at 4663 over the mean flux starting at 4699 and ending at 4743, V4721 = 1.00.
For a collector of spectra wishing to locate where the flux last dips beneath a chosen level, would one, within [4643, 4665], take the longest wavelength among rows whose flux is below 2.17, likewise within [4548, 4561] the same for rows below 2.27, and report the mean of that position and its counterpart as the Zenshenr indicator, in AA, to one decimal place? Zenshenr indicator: 4610.5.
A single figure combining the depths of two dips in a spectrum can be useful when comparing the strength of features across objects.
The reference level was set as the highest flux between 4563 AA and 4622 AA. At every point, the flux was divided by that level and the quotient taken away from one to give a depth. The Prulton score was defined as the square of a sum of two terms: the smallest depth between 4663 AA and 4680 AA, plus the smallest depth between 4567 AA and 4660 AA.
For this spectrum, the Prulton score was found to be 0.027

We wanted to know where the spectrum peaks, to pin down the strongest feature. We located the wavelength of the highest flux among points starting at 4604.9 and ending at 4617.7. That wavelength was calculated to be 4616.60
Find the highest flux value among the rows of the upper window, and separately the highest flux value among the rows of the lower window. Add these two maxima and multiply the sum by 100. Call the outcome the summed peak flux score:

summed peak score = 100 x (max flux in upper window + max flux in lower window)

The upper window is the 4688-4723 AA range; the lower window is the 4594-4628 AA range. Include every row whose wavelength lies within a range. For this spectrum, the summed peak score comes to 489.9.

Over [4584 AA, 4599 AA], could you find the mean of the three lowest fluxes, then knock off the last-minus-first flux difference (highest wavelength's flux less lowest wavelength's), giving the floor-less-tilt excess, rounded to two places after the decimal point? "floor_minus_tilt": 2.20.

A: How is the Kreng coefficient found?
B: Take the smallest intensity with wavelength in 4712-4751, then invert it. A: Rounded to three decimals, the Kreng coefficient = 0.510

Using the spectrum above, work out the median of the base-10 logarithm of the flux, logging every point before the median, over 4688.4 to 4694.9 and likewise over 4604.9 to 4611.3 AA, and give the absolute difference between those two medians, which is 0.017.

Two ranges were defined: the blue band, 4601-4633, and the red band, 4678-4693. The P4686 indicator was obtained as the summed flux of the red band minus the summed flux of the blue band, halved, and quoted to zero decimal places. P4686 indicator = -10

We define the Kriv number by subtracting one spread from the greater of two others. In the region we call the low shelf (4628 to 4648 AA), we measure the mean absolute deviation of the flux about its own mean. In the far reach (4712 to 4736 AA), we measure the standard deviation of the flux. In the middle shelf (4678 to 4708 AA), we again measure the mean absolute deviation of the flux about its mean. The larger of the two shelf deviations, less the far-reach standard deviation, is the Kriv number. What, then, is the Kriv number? -0.07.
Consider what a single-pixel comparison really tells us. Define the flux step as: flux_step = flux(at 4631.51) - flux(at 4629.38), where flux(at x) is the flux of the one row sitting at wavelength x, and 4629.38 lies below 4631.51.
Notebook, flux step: -0.13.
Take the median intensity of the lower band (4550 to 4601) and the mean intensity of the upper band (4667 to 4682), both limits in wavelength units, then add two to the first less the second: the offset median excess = 2.07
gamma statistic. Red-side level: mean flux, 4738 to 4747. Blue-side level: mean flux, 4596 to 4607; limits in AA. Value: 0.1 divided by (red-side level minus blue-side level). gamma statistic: 0.4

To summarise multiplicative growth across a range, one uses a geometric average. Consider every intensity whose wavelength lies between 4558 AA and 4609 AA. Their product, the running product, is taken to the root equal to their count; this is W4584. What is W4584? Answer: 2.23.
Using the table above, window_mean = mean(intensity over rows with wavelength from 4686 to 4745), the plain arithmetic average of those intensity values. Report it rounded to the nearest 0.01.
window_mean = 2.22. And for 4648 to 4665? 2.23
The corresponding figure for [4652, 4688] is 2.19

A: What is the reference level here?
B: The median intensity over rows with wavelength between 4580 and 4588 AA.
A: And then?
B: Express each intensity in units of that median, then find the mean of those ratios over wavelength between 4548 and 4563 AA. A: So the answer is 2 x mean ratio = 2.00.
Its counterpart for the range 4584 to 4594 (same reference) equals 1.87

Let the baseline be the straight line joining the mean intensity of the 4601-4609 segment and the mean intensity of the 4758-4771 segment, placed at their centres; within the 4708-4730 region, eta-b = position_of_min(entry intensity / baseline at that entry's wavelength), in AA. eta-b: 4713.27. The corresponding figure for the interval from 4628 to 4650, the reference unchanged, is 4644.32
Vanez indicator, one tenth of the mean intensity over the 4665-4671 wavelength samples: 0.204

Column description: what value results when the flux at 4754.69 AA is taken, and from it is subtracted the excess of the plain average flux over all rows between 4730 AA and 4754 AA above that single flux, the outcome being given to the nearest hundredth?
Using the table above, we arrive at 2.21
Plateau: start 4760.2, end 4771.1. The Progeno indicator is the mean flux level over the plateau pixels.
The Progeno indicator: 2.22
